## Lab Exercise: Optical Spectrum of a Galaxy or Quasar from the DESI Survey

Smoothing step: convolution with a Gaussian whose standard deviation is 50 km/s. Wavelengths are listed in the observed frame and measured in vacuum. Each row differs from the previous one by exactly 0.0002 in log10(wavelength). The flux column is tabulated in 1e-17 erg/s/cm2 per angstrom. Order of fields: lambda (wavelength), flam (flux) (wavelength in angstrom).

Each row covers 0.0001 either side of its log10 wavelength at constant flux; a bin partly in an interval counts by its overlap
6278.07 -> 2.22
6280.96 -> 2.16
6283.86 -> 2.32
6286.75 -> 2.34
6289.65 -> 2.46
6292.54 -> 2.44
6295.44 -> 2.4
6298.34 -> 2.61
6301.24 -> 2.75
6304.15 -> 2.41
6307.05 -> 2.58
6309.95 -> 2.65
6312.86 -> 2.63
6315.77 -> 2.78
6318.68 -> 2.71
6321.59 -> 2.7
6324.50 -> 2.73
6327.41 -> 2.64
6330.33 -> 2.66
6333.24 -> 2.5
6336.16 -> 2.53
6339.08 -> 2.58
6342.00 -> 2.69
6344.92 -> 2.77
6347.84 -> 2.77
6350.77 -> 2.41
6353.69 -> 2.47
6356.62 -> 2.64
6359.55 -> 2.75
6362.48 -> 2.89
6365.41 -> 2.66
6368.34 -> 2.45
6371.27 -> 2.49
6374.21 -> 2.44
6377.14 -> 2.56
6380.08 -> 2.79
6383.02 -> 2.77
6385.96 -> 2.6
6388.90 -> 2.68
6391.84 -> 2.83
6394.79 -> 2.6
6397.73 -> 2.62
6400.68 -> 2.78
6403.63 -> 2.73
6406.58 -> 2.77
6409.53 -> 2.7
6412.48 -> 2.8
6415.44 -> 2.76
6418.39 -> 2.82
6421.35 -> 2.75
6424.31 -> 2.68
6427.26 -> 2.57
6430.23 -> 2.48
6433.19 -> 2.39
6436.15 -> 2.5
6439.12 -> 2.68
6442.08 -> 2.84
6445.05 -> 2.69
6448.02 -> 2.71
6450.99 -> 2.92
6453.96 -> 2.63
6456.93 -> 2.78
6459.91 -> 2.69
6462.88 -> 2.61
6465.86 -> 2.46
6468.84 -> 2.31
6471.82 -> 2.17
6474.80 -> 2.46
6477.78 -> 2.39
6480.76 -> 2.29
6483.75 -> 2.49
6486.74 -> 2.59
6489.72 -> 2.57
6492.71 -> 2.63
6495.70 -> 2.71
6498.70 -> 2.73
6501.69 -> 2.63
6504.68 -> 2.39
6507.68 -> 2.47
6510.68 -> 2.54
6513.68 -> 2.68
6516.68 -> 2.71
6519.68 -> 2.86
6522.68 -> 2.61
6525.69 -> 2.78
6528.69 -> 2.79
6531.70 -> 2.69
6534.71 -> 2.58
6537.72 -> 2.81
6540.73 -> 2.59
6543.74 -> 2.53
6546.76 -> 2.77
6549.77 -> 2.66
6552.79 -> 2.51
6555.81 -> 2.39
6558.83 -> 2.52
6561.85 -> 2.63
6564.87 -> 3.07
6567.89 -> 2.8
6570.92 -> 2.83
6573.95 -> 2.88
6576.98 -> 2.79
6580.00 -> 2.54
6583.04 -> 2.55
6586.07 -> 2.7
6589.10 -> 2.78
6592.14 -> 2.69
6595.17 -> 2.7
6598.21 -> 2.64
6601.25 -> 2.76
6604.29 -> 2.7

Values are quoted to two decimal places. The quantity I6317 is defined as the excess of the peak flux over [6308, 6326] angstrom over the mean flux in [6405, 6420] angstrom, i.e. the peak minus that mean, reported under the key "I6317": 0.01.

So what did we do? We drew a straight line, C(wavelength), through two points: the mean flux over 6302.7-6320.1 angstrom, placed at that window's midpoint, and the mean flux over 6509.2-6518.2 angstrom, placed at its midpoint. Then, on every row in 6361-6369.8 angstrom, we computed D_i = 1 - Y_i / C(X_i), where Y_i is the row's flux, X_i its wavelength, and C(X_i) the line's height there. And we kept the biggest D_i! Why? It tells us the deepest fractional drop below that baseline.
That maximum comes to 0.069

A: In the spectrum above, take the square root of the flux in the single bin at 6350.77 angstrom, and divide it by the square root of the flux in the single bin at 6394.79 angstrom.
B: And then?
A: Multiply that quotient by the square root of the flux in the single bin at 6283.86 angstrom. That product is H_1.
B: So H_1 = 1.47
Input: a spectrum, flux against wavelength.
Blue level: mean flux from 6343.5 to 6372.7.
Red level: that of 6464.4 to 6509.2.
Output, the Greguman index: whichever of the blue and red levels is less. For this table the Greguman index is 2.49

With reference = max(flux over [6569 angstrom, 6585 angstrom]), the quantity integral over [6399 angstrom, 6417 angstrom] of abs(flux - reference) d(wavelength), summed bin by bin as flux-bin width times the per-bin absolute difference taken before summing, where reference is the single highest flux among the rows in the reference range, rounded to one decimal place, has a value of 2.2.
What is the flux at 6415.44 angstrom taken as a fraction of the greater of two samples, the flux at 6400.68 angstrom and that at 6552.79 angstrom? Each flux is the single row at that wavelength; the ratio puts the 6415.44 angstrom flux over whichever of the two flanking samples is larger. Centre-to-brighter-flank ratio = 0.99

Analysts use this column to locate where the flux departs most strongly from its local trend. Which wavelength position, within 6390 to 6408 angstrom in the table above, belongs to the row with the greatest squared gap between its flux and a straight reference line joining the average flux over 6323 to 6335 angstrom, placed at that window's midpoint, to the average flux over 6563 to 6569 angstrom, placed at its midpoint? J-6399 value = 6391.84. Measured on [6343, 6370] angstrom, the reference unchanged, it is 6350.77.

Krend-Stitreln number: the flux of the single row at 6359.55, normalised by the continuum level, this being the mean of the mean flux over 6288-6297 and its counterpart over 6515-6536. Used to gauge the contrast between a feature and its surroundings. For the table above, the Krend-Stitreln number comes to 1.07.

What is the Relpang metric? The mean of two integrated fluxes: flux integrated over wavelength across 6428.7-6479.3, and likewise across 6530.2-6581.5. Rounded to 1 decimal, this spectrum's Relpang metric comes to 133.8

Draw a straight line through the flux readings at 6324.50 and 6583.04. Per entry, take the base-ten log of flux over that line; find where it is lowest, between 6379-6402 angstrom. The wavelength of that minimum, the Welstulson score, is 6385.96 angstrom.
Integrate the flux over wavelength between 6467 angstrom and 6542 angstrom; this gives 193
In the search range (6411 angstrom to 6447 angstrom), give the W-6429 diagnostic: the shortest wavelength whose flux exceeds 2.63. 6412.48 angstrom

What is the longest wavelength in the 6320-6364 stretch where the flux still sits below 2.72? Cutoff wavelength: 6356.62 angstrom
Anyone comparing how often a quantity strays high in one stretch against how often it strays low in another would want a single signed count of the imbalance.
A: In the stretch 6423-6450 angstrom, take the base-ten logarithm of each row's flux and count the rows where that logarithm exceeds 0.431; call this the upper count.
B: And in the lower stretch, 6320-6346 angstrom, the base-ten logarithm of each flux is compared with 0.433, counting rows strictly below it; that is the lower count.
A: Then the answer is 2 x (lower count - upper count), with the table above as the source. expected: 10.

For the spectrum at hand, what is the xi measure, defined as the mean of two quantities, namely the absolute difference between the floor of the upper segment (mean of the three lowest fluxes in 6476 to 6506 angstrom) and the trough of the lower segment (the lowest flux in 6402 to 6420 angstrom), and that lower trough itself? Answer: 1.52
